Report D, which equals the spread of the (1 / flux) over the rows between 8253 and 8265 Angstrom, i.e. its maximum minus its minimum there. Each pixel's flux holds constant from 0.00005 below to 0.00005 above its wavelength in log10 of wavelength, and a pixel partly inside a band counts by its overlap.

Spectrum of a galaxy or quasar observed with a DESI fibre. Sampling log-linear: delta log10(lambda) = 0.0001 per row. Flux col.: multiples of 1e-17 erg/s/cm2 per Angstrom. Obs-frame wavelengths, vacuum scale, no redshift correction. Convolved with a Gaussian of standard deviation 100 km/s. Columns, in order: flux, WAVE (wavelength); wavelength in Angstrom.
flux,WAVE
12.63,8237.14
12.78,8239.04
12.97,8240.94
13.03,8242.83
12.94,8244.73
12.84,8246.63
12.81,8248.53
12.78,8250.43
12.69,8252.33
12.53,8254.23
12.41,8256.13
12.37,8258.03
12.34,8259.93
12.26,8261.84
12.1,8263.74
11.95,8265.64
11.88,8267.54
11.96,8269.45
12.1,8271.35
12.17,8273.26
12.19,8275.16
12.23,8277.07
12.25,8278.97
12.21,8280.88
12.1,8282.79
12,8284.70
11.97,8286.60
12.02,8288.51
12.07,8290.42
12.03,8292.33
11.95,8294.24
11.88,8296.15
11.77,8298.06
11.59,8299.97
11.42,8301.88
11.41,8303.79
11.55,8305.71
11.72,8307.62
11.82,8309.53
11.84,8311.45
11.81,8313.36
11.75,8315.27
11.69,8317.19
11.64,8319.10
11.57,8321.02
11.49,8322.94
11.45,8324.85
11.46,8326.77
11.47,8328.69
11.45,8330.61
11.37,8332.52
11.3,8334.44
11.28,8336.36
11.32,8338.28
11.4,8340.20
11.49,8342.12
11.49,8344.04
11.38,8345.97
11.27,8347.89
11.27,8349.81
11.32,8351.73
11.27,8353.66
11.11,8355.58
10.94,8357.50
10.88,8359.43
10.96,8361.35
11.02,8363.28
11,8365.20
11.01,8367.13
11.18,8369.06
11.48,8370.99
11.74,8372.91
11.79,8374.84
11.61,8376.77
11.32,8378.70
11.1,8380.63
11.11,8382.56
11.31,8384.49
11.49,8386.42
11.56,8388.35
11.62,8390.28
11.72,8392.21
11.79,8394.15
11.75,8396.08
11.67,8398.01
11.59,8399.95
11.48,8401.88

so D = 0.0028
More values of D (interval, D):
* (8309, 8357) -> 0.0055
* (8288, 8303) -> 0.0047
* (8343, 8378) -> 0.0071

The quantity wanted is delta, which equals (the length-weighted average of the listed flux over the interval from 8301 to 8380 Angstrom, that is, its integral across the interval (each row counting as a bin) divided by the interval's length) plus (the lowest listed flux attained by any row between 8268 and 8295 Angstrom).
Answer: 23.4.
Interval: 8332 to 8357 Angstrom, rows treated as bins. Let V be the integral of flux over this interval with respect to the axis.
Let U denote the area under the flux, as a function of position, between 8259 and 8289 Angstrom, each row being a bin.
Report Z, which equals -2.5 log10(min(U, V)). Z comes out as -6.1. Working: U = 363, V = 283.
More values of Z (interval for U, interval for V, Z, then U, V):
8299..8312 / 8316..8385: -5.4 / 151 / 782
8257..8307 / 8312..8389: -6.9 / 599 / 875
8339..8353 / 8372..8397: -5.5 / 159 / 288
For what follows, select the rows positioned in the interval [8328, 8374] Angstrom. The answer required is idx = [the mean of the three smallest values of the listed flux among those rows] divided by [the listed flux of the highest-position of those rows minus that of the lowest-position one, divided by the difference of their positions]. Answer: 1790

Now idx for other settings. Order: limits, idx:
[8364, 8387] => 478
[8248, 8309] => -621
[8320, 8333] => -657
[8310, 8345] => -1052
